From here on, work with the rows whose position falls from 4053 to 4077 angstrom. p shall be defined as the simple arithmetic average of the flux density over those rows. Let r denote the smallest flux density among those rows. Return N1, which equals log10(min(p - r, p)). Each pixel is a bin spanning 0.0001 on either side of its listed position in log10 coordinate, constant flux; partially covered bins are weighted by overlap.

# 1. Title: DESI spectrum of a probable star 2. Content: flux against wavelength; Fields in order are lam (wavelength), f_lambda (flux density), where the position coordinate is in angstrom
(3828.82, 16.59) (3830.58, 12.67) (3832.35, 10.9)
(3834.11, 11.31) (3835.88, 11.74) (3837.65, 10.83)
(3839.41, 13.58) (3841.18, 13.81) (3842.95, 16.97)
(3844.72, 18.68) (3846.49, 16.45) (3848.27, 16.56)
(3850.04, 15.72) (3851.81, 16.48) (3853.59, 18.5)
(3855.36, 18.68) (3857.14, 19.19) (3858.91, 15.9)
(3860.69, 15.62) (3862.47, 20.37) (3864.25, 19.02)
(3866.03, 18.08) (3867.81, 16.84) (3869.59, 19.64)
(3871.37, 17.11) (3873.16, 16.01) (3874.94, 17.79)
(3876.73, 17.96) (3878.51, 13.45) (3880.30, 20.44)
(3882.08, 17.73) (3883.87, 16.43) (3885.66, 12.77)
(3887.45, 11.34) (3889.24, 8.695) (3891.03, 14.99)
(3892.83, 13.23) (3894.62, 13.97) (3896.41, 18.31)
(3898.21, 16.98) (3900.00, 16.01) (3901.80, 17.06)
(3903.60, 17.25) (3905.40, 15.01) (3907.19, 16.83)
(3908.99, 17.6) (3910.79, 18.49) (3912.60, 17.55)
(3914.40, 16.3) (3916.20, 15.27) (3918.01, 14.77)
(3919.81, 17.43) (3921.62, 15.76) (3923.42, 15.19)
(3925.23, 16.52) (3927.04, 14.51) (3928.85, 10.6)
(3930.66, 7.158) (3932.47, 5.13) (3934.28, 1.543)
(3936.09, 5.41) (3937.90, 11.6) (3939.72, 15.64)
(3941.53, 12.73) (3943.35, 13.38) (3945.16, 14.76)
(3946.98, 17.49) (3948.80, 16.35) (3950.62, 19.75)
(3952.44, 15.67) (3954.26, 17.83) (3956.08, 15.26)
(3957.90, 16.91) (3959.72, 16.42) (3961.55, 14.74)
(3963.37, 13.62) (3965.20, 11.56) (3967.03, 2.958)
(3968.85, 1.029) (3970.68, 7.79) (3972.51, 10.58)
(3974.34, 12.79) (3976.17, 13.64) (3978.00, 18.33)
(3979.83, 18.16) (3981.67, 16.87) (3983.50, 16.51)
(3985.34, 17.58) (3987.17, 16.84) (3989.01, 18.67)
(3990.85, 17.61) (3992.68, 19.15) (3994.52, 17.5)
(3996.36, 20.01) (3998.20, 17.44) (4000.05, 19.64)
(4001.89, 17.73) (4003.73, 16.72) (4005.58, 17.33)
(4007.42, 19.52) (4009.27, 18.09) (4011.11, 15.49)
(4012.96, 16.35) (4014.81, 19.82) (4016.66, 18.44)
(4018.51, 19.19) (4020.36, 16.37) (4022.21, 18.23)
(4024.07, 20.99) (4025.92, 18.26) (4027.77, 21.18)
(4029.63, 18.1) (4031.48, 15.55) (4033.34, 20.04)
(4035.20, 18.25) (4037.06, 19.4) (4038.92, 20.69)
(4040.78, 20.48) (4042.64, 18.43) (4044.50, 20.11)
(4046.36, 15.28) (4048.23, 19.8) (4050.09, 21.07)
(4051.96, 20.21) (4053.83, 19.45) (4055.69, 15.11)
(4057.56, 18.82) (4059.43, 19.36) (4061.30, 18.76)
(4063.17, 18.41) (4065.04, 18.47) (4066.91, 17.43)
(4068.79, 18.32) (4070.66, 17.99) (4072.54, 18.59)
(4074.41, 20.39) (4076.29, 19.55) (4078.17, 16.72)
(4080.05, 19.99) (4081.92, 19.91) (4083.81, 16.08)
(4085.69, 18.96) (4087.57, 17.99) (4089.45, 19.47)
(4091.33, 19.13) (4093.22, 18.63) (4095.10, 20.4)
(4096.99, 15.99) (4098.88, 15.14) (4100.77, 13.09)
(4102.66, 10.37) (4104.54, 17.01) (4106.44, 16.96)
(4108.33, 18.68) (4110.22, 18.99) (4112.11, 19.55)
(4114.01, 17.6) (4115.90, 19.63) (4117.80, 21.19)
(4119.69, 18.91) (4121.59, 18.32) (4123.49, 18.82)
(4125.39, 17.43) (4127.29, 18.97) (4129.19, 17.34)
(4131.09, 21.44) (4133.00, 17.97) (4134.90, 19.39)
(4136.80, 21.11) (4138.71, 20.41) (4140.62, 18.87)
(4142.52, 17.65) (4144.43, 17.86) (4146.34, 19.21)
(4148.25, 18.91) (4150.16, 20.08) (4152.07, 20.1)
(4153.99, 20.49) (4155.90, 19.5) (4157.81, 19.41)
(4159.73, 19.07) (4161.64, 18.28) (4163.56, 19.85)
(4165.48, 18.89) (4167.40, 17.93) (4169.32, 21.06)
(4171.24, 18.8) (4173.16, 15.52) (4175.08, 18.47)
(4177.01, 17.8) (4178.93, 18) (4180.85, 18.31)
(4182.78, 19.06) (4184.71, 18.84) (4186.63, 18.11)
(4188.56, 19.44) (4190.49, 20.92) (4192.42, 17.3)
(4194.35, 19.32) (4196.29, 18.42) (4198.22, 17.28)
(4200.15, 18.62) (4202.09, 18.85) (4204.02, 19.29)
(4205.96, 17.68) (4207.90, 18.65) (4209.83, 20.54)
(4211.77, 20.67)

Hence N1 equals 0.53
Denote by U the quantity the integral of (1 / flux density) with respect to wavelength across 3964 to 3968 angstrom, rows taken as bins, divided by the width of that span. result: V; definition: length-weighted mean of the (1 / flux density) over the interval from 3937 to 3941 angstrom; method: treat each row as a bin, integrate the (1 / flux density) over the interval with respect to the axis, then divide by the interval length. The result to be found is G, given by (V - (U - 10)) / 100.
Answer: 0.0986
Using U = 0.215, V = 0.075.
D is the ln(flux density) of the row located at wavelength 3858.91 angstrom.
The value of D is 2.77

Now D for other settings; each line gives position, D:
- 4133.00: 2.89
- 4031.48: 2.74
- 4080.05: 3.00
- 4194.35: 2.96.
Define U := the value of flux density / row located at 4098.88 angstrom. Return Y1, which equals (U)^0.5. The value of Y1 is 3.89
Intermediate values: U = 15.14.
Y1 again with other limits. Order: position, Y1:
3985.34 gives 4.19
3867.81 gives 4.10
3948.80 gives 4.04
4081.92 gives 4.46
